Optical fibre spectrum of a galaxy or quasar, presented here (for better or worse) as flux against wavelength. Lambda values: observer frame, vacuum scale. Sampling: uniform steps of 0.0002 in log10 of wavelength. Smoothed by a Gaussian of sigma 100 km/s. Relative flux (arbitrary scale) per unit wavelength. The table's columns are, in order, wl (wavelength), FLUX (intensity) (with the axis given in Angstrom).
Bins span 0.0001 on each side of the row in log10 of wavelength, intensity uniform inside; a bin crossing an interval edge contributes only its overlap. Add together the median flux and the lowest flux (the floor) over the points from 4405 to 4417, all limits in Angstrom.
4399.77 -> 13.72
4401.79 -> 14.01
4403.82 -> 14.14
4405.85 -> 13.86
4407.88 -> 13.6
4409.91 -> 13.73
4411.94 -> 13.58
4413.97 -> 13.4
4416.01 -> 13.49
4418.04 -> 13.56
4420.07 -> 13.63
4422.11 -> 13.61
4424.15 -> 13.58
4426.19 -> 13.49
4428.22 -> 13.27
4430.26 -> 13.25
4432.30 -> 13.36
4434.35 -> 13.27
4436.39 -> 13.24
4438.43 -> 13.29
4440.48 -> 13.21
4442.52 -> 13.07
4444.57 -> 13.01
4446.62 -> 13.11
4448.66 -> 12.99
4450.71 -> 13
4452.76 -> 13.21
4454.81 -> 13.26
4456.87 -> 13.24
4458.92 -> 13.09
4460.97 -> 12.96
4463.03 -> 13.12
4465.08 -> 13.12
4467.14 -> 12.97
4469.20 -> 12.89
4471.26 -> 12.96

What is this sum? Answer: 27.0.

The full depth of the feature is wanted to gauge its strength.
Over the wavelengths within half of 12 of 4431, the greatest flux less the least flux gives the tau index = 0.25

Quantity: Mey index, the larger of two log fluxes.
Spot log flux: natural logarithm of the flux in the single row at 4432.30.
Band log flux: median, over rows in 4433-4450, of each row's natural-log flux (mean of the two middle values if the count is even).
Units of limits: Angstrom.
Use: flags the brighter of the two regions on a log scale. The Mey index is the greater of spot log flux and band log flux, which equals 2.59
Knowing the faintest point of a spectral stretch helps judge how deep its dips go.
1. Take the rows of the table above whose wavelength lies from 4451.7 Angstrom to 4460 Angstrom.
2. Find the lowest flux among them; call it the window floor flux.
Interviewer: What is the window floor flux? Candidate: 13.09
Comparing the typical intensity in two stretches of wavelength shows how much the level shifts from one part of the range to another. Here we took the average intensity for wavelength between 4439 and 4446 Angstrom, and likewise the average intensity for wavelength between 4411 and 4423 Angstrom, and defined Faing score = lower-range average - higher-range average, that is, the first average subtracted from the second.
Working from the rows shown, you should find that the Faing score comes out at 0.45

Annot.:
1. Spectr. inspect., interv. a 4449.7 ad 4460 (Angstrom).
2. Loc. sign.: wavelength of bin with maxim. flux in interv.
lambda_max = 4454.81 Angstrom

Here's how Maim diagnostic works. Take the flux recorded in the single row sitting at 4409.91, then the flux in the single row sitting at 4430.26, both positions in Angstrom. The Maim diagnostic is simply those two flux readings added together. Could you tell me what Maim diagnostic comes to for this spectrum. 27.0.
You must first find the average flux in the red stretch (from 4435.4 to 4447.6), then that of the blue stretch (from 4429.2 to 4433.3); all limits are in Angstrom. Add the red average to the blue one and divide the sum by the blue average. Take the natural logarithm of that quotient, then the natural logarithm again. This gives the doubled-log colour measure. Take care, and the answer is -0.375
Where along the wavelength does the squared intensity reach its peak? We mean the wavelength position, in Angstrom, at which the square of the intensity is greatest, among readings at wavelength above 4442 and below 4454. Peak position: 4452.76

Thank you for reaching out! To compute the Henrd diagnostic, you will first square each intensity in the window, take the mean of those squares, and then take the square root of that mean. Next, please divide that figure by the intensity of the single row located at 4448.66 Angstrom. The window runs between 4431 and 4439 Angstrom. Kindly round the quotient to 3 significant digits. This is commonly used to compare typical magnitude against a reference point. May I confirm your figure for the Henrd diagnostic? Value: 1.02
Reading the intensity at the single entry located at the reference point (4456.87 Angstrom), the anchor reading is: 13.24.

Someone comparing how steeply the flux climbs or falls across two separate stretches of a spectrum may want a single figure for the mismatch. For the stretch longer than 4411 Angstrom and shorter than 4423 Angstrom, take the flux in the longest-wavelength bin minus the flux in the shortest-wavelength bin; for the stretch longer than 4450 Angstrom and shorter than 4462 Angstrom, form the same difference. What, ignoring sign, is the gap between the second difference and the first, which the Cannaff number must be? 0.07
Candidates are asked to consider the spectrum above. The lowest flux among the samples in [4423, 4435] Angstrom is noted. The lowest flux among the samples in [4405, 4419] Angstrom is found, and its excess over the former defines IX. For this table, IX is 0.15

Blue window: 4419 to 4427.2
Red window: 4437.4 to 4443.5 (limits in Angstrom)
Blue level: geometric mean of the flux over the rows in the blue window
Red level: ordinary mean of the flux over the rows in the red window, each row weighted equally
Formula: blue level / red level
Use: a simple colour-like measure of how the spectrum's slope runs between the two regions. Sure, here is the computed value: 1.03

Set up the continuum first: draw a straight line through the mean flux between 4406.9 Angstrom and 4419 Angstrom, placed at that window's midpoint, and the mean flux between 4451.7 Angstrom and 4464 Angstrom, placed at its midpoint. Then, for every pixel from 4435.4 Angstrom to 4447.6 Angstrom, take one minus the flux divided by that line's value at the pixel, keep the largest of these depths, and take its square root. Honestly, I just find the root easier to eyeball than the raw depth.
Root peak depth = 0.14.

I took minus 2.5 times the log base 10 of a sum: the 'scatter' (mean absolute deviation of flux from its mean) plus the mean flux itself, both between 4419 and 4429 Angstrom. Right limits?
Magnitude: -2.84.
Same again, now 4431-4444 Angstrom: -2.81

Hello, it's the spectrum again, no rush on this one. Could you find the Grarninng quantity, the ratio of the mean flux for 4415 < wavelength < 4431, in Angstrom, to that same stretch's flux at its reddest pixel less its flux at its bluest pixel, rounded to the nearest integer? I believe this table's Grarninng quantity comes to -56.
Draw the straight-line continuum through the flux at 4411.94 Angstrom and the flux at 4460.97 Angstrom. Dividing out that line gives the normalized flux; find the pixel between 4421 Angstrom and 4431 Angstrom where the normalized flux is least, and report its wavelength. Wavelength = 4428.22 Angstrom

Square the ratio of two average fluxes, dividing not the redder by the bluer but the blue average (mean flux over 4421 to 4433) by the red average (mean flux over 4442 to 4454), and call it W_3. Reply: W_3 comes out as 1.056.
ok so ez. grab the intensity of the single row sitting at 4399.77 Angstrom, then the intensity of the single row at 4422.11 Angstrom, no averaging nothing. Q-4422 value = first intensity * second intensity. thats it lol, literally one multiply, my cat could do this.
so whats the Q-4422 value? 187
